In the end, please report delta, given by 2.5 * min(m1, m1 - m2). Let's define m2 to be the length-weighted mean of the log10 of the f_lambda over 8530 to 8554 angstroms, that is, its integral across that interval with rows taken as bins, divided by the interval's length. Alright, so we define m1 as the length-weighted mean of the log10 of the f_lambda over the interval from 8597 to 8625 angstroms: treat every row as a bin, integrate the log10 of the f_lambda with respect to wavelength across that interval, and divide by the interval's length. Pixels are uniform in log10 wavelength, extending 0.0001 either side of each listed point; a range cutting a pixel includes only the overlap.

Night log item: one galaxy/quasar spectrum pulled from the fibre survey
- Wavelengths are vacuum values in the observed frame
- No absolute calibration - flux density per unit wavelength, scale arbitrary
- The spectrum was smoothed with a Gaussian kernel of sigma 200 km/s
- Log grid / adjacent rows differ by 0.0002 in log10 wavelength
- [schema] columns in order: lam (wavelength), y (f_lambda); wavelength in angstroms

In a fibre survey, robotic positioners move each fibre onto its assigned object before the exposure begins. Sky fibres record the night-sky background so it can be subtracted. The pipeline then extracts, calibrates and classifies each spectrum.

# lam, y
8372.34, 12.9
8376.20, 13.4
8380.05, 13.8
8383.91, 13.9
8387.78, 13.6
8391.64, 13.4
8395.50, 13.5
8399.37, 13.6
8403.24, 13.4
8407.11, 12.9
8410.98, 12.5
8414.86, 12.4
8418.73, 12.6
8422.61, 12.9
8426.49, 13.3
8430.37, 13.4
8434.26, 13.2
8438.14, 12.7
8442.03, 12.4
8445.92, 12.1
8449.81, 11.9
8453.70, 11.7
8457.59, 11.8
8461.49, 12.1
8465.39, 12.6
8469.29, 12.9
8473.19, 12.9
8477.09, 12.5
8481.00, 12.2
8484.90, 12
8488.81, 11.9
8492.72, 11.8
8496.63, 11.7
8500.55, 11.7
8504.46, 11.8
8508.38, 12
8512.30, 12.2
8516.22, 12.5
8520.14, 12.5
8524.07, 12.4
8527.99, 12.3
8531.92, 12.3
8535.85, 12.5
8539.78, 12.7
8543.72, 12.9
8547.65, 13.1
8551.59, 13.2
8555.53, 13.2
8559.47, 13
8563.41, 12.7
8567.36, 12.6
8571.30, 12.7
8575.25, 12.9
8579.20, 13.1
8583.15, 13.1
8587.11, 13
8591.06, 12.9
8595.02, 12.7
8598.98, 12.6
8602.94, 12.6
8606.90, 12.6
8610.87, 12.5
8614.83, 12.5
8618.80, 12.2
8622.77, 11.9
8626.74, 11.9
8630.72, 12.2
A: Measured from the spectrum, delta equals -0.03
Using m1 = 1.09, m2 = 1.11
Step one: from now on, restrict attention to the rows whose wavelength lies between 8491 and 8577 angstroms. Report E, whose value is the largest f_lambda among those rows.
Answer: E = 13.2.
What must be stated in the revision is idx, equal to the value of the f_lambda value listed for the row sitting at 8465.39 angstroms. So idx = 12.6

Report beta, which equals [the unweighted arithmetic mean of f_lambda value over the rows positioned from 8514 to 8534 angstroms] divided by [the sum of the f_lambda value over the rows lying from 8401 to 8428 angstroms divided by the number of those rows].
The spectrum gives 0.96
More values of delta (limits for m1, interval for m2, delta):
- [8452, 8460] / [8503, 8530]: -0.04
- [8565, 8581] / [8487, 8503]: 0.09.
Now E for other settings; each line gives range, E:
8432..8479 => 13.2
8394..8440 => 13.6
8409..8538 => 13.4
